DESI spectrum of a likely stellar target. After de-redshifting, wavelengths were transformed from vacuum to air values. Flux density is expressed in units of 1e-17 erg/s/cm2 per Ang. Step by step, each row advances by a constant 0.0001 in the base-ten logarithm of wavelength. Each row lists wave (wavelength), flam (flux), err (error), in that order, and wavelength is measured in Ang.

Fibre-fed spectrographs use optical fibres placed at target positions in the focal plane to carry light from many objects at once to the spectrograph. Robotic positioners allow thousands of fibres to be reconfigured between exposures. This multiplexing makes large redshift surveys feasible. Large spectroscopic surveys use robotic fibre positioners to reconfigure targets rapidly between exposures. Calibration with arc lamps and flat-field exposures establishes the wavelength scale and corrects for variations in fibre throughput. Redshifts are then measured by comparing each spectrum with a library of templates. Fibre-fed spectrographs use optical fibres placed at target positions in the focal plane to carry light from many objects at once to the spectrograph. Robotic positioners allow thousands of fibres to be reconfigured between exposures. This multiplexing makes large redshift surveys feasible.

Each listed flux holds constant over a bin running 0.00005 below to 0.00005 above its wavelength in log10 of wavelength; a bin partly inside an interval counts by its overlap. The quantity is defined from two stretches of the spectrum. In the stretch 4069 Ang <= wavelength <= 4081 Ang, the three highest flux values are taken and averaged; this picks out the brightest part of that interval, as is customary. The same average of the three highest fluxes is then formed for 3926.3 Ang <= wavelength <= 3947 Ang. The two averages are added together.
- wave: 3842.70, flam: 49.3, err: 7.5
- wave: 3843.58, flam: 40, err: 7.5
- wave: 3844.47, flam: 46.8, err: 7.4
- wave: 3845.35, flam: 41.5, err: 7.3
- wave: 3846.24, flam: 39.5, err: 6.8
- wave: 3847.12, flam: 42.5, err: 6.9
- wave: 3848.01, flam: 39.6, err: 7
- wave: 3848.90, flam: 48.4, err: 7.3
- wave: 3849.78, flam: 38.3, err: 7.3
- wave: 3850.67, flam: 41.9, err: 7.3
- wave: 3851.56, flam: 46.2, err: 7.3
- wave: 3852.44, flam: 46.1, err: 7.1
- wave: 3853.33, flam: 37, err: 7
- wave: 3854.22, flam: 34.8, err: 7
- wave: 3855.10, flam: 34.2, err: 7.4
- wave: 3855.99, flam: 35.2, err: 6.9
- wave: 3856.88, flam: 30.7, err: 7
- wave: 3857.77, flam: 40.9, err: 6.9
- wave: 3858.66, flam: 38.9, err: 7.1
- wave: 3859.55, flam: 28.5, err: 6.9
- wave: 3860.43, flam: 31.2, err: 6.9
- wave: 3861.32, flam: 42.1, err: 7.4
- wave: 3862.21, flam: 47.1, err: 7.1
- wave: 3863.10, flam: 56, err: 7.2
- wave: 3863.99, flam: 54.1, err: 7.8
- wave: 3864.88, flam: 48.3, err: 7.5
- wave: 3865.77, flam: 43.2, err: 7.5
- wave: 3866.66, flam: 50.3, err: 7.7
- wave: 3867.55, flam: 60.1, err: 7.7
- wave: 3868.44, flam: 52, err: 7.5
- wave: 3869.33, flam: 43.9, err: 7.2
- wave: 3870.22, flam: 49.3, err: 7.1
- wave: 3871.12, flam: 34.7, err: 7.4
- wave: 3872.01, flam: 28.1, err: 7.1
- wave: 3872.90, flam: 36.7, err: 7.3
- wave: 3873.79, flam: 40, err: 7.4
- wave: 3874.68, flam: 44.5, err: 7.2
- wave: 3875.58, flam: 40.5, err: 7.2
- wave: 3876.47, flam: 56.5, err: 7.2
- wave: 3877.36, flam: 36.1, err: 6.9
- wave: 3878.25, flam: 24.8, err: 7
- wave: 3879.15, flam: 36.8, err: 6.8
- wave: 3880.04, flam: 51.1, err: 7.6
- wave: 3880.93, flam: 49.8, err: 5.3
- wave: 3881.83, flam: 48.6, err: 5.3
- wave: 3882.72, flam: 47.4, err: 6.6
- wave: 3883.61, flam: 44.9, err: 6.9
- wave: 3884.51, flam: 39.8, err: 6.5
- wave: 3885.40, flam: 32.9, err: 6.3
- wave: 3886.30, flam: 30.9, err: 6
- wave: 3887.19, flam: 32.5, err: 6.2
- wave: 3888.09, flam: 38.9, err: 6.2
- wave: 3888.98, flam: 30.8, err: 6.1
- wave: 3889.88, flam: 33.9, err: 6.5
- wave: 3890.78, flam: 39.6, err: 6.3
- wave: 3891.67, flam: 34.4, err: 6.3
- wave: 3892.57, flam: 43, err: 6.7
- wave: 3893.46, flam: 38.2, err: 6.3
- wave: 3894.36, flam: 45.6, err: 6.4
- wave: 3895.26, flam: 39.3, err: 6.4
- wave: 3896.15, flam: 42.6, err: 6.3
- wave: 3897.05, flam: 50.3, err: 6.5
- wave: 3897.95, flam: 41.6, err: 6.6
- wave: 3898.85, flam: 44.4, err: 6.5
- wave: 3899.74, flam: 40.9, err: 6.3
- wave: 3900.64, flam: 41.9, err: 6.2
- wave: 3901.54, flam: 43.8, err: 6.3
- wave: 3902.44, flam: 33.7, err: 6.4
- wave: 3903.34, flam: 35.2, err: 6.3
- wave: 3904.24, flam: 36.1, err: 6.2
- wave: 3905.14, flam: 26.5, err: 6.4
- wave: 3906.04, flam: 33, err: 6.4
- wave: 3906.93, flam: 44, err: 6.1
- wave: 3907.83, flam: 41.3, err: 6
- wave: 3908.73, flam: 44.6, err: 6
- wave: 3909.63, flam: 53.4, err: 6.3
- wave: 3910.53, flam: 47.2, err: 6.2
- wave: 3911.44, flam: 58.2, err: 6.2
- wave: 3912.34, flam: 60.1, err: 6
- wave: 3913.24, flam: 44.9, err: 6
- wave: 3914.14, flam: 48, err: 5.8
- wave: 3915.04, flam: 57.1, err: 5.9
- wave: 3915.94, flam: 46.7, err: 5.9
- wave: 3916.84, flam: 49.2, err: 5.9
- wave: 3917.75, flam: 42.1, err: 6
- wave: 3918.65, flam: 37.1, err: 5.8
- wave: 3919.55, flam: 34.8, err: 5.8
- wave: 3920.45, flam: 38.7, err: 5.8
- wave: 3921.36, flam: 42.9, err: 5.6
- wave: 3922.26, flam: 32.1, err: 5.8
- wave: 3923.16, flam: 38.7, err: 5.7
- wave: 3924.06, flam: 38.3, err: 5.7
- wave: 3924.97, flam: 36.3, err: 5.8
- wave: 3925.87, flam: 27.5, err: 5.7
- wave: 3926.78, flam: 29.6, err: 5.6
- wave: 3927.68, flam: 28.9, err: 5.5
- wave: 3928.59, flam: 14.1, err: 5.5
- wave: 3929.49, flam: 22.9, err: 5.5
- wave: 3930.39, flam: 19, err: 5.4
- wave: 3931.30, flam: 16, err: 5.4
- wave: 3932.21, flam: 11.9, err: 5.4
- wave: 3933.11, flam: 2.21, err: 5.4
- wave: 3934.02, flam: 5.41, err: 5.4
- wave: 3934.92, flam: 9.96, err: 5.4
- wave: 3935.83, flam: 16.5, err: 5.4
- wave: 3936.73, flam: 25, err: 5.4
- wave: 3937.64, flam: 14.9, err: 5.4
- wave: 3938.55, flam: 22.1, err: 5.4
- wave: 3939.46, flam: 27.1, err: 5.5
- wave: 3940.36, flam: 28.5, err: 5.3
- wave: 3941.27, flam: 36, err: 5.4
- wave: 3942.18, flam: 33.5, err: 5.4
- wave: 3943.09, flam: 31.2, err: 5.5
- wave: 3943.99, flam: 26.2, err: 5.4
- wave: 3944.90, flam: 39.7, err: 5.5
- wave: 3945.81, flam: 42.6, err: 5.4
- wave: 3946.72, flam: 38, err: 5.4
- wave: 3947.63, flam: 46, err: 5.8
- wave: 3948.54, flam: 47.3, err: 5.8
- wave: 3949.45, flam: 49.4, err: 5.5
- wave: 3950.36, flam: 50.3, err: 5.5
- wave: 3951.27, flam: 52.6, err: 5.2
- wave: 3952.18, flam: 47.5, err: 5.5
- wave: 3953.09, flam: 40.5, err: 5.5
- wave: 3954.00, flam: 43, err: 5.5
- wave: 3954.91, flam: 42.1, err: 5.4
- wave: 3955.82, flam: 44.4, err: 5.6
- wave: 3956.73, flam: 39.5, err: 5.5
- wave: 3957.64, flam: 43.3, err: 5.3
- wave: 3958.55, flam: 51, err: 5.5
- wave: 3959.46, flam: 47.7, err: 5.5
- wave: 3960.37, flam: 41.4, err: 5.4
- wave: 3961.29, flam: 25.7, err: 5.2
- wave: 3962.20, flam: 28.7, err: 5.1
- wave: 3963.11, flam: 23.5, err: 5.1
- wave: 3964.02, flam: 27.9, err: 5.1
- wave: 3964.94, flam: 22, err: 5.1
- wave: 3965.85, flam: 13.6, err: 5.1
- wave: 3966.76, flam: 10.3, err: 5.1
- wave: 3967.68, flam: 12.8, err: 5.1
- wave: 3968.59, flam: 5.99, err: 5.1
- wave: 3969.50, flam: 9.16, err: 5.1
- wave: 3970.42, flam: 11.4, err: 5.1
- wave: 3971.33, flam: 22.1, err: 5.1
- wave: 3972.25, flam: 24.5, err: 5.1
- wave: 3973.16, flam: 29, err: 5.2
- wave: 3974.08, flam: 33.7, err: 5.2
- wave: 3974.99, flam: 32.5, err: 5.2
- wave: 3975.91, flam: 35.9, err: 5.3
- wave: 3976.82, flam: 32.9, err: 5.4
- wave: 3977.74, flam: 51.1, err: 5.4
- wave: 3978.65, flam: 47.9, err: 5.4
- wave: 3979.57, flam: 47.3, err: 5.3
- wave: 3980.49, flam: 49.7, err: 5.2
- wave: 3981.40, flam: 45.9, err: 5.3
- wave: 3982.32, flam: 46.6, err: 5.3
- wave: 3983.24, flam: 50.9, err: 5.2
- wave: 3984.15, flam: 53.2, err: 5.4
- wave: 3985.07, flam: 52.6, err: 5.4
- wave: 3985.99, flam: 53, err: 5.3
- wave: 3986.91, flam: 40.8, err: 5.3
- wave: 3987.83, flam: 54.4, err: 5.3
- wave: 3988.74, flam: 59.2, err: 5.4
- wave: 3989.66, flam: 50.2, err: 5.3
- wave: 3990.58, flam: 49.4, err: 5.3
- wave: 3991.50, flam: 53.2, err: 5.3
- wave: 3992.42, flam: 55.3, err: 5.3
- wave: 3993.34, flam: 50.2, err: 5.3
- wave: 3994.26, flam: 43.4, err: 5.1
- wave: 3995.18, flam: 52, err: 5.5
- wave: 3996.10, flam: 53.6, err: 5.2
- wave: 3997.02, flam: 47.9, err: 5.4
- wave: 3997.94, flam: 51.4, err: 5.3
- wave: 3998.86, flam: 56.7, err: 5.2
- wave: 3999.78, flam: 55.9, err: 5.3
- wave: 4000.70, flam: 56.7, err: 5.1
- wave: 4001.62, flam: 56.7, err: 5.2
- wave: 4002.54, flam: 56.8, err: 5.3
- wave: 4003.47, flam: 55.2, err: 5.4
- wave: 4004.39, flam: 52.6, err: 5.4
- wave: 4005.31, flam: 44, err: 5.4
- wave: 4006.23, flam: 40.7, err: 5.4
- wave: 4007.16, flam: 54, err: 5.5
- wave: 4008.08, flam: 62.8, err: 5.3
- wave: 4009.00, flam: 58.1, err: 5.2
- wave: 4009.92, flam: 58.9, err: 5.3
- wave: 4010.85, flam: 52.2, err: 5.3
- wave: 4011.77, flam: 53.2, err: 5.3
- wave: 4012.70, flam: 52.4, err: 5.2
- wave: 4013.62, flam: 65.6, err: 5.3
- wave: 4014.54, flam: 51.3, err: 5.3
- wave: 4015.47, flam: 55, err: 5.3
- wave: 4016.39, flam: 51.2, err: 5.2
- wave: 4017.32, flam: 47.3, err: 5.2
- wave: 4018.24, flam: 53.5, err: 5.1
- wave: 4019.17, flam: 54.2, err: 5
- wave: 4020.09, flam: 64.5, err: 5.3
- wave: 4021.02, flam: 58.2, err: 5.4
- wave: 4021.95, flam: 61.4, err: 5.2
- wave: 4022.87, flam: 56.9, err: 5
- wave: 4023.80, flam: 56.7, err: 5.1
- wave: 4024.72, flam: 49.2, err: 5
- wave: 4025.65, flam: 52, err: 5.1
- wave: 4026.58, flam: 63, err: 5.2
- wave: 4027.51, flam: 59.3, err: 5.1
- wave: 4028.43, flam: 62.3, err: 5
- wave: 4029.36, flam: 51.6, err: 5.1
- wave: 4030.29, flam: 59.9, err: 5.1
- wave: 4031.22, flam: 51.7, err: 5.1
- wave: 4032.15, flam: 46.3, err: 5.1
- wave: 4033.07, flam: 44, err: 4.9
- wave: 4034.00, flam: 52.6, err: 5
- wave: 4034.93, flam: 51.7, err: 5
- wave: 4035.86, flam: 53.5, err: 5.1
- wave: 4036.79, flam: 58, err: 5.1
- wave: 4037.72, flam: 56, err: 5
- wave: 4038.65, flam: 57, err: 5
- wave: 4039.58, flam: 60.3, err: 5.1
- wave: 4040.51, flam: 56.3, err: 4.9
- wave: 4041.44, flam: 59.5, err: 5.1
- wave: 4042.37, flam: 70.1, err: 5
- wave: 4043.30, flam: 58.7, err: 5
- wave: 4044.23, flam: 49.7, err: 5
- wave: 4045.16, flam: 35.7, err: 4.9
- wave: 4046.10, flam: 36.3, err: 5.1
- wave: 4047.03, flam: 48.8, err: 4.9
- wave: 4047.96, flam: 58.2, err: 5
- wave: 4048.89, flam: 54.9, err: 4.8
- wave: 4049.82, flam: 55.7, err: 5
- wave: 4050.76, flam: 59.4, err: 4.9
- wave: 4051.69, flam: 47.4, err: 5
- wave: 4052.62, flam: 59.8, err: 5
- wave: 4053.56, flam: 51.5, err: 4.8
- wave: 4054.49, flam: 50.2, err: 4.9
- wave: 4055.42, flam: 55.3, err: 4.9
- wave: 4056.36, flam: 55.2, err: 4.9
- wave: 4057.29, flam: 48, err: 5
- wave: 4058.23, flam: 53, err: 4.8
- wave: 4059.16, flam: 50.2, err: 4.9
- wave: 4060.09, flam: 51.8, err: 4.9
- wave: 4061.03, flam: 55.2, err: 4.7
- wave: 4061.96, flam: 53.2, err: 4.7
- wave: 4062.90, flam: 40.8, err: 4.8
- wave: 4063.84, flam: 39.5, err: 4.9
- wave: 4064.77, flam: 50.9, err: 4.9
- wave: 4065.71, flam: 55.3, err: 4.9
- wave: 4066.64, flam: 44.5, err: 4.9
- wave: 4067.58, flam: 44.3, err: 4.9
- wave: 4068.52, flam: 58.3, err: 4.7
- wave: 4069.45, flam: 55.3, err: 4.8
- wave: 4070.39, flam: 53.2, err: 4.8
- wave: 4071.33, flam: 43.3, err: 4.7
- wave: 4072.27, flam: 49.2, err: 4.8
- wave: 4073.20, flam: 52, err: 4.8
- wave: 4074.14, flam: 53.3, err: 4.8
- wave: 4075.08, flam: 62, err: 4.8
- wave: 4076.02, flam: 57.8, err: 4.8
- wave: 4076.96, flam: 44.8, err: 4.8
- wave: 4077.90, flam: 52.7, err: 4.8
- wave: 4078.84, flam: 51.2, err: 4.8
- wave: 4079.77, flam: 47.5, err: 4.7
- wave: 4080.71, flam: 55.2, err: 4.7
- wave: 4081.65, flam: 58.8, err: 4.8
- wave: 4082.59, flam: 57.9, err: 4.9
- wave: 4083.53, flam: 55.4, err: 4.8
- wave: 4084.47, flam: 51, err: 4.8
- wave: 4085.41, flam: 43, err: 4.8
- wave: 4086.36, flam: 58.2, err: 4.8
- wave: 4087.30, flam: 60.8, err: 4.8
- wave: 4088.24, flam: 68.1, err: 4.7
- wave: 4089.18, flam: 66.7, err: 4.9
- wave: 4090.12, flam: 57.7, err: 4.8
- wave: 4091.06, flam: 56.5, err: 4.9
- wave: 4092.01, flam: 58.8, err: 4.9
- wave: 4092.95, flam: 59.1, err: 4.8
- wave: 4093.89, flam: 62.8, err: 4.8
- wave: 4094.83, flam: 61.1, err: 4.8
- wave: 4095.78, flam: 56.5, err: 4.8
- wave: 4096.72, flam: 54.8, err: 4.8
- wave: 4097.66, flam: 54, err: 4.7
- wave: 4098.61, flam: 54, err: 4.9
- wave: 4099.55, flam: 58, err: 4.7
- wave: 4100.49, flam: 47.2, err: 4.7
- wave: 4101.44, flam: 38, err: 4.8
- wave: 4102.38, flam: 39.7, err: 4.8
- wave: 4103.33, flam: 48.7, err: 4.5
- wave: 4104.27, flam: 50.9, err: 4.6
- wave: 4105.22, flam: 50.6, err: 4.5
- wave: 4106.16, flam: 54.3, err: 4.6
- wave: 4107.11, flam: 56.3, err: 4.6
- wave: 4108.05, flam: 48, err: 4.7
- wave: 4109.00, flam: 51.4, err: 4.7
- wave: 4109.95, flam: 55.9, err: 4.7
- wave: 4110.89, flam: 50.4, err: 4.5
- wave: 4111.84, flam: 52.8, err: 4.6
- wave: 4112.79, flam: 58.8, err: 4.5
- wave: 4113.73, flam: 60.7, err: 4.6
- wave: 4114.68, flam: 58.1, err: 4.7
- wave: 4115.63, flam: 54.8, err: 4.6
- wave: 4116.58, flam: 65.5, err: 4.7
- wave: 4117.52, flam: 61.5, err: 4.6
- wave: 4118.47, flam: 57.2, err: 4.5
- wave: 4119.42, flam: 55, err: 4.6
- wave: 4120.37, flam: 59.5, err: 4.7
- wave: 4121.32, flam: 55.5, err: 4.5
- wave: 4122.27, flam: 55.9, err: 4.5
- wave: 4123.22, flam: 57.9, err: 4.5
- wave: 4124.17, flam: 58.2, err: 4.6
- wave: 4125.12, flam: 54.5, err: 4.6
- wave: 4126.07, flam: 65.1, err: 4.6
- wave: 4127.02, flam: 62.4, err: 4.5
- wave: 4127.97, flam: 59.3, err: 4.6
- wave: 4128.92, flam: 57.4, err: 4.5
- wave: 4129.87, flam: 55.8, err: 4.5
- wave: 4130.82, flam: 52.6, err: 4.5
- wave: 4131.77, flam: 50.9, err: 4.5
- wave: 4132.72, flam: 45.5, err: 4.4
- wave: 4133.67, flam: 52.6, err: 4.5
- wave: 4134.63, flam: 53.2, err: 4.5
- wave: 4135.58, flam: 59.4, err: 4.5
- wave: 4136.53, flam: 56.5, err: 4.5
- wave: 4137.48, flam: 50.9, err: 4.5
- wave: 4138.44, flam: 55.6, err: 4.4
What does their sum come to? 98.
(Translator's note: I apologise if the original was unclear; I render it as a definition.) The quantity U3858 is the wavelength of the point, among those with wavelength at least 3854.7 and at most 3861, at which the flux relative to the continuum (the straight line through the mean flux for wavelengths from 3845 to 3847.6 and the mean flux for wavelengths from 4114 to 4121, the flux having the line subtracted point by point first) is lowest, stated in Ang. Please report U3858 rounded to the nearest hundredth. 3859.55 Ang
